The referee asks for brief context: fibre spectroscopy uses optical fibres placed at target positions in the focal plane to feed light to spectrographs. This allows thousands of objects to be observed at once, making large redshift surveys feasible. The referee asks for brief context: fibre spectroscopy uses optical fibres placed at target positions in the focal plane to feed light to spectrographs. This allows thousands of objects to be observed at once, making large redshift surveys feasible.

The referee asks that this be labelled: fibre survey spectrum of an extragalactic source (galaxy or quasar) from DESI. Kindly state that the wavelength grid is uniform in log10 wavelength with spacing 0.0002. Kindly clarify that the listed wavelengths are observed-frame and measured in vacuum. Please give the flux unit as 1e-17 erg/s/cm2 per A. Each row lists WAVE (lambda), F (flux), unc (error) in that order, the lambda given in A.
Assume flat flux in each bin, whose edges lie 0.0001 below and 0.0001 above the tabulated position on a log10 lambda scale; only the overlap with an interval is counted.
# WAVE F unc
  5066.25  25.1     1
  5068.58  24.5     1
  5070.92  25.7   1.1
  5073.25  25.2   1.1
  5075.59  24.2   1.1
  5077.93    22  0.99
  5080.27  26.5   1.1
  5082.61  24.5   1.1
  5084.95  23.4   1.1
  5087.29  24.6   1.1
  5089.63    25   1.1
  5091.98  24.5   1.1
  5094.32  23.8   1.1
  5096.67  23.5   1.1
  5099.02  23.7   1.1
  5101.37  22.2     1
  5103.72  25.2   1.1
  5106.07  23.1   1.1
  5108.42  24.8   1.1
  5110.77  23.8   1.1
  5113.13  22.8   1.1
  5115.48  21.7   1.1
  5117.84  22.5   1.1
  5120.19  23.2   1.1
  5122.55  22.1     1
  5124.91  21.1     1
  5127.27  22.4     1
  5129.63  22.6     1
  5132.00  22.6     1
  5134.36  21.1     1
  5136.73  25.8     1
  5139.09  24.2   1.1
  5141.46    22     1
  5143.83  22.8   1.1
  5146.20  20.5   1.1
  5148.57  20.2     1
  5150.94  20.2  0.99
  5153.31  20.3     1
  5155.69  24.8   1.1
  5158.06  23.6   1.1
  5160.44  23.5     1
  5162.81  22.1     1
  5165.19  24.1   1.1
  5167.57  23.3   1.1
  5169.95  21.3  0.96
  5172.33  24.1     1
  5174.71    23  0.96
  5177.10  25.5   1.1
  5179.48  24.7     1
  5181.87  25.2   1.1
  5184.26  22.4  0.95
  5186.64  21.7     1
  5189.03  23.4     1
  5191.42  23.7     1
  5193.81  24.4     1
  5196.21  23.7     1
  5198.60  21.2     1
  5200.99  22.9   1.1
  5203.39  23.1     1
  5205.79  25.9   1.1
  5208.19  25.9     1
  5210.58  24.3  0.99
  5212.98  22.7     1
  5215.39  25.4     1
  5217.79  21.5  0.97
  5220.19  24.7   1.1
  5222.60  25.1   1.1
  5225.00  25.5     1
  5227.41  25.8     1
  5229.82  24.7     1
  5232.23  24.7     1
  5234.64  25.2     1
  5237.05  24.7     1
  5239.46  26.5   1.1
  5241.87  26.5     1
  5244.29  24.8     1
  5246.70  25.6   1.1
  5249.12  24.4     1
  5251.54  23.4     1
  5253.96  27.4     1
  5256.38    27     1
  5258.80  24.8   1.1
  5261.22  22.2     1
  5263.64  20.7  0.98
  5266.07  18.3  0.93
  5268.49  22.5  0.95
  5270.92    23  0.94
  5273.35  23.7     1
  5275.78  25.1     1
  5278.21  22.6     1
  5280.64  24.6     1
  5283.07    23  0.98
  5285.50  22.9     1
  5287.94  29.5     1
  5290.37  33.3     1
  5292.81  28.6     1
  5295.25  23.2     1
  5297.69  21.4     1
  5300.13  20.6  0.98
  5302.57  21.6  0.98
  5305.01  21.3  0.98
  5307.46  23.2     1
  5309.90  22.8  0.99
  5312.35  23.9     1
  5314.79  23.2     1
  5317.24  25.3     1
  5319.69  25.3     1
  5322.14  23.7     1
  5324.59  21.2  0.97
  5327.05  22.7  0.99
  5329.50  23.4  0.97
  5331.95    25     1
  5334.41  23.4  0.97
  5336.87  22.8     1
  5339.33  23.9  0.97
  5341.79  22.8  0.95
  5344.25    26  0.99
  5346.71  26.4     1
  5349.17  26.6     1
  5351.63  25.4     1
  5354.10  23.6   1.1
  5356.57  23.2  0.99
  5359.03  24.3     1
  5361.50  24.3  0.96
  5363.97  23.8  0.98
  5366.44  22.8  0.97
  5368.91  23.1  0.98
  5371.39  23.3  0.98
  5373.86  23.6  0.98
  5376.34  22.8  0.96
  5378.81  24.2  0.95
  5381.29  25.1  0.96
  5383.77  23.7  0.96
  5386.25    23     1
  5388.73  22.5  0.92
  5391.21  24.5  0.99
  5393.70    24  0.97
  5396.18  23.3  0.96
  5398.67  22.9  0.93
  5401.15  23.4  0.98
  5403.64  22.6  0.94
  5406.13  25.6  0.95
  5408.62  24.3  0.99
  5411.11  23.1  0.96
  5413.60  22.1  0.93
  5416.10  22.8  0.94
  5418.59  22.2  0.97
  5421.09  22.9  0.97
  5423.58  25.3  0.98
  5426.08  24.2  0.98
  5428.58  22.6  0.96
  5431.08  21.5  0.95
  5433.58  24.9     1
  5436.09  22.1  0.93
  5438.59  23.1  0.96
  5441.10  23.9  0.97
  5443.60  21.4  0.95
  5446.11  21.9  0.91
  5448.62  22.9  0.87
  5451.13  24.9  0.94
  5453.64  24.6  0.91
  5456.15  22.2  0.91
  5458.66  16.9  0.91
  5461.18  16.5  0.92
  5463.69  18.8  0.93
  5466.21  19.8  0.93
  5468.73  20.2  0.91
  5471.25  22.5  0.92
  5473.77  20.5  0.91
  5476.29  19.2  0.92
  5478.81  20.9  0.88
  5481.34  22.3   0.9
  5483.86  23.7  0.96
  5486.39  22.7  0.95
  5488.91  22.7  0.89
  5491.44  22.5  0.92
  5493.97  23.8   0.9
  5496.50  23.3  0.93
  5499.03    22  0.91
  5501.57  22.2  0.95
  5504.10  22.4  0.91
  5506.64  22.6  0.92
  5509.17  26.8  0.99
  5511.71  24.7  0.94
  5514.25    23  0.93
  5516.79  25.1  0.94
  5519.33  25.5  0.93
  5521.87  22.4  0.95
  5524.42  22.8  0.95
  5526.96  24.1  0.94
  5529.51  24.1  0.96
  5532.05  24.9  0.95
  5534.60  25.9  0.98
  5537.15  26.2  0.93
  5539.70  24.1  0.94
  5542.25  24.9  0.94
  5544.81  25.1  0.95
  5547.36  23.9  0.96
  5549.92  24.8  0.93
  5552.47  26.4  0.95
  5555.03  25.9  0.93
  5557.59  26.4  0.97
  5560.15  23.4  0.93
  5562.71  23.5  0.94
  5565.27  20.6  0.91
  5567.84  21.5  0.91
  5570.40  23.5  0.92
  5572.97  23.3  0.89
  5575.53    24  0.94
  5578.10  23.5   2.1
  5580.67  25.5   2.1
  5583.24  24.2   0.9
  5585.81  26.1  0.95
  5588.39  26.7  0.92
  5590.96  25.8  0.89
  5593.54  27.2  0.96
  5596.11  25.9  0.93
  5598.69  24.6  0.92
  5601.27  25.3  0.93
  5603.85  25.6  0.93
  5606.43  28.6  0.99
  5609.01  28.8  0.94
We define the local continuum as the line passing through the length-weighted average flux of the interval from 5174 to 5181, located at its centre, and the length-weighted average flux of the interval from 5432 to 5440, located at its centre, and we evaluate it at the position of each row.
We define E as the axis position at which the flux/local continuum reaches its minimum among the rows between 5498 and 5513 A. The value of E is 5499.03 A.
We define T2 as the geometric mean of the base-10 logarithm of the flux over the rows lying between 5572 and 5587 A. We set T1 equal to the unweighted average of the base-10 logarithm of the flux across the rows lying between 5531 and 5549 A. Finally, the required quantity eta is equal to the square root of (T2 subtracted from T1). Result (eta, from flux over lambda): 0.10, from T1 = 1.398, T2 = 1.39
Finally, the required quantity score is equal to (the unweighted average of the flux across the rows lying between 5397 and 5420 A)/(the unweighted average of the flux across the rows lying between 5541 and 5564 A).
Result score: 0.93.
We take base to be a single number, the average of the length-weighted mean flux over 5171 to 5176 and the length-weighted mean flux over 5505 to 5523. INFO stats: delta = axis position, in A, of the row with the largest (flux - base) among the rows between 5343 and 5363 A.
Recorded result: 5349.17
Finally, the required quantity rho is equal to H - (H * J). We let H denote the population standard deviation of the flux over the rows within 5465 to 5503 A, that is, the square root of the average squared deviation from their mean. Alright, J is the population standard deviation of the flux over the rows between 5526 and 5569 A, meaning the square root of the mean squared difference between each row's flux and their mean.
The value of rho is -0.8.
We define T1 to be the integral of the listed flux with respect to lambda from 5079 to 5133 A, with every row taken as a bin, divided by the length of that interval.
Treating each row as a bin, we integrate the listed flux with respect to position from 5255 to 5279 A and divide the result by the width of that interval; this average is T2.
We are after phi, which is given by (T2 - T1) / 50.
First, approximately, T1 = 23.46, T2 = 23.0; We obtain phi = -0.009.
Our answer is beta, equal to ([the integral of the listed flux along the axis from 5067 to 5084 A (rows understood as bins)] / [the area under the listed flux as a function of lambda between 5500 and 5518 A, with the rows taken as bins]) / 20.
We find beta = 0.049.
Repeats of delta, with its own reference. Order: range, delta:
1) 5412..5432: 5423.58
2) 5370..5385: 5381.29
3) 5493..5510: 5509.17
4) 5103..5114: 5103.72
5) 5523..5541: 5537.15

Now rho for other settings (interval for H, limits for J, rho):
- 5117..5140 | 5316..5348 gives -0.6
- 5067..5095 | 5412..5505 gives -1.0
